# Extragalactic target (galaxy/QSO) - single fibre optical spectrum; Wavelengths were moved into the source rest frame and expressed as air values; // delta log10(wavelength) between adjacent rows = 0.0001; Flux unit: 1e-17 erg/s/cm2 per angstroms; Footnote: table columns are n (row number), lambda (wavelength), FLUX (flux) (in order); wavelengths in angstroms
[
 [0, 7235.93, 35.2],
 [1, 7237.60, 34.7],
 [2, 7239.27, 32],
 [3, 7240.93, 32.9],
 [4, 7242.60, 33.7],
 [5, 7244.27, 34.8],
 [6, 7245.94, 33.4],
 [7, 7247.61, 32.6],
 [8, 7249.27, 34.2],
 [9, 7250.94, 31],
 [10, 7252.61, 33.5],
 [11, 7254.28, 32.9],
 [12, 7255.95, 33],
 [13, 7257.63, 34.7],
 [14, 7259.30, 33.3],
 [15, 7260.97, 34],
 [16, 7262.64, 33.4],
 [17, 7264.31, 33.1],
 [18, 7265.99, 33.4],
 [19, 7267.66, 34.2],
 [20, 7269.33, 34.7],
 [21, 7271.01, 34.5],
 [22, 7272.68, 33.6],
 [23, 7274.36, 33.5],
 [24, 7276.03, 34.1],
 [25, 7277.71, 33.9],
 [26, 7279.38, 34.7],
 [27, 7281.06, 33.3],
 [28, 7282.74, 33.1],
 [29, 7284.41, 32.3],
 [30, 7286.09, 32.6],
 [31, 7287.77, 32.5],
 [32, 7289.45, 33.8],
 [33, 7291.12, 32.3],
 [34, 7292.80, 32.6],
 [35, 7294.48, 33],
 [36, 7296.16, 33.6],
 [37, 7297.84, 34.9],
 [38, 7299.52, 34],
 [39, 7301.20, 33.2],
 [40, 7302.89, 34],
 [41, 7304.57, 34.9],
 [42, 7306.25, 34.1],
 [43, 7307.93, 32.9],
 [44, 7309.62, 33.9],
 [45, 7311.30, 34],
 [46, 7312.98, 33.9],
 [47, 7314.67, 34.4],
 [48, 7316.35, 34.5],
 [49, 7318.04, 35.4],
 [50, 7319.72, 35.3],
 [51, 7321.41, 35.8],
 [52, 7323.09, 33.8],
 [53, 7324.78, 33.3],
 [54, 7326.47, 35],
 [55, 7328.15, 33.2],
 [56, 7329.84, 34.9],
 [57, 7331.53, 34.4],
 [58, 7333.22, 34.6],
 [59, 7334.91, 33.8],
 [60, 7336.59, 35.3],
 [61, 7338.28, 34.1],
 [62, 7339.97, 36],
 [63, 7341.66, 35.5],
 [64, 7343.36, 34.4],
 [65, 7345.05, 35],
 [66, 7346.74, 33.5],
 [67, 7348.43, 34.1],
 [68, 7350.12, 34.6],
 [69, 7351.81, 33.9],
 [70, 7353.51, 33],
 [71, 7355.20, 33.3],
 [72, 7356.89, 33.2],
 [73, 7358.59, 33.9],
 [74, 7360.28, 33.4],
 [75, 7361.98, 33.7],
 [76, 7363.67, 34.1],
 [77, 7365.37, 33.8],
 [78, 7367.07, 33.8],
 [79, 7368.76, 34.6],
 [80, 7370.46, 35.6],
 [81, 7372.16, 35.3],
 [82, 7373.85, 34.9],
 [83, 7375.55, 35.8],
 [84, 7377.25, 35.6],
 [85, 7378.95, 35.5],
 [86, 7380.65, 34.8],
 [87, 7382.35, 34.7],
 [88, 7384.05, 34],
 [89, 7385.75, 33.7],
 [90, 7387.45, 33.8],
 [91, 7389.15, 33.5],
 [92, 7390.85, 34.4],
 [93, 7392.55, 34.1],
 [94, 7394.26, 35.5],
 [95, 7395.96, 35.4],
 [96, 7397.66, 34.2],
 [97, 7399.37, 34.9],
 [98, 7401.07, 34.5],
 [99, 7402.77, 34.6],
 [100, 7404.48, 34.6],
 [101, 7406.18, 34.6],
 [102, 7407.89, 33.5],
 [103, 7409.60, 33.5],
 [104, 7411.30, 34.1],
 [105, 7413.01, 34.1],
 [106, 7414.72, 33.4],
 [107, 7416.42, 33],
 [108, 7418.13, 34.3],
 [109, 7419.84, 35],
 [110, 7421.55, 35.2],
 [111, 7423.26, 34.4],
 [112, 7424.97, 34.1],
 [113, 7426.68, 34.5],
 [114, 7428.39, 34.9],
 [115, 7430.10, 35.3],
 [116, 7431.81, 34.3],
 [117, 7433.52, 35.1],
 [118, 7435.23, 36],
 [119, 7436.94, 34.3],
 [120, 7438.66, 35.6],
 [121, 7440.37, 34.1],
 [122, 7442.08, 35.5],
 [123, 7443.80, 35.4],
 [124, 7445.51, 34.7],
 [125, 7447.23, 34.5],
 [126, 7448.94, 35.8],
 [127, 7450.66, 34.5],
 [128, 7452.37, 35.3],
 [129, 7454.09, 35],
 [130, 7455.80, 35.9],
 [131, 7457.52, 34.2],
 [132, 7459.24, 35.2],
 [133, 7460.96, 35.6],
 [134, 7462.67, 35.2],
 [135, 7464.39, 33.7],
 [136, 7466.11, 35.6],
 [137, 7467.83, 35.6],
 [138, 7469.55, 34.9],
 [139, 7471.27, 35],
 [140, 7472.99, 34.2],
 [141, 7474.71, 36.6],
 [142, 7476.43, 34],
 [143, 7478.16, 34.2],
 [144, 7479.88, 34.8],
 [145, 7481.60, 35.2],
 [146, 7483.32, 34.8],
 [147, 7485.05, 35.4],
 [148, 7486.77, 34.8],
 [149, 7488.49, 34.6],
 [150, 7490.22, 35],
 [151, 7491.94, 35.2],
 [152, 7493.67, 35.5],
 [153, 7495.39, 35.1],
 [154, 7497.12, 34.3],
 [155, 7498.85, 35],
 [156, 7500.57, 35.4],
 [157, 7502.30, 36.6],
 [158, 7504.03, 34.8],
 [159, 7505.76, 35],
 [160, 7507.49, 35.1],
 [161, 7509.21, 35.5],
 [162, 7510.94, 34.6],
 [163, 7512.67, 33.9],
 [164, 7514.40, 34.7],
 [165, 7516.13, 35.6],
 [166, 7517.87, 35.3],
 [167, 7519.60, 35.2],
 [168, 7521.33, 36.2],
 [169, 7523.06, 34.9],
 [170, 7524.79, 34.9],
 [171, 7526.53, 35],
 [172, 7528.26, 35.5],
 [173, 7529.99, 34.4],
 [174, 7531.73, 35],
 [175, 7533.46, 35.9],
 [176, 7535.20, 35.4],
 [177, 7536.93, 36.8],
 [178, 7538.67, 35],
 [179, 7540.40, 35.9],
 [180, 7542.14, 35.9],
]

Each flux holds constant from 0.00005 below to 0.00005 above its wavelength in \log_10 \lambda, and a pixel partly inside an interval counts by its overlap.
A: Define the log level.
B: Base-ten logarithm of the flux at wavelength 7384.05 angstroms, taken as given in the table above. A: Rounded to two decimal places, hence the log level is 1.53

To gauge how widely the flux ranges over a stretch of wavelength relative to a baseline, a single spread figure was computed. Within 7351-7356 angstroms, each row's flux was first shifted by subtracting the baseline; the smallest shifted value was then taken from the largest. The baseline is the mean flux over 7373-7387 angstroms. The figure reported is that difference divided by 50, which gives 0.018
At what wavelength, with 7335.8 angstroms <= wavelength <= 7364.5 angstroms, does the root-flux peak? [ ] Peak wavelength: 7339.97 angstroms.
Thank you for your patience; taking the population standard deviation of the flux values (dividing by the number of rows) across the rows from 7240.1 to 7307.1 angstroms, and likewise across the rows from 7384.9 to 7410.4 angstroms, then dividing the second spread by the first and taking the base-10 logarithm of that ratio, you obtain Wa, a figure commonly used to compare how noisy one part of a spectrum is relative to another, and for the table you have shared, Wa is -0.12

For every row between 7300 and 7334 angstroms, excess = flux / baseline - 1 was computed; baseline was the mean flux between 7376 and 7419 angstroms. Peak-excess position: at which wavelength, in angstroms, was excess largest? 7321.41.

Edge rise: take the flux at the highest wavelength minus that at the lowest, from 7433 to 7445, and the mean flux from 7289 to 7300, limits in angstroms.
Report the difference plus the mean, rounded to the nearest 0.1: 33.8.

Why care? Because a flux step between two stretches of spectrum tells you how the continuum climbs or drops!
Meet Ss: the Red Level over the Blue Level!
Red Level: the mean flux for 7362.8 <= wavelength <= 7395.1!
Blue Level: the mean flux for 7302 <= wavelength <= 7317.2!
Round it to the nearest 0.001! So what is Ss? 1.016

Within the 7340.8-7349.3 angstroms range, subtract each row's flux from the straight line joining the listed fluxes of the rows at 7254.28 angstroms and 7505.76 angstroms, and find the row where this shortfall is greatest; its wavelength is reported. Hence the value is 7346.74 angstroms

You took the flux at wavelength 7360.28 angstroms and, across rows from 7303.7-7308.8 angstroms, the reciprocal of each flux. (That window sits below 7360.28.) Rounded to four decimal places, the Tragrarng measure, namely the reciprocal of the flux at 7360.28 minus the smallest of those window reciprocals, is 0.0013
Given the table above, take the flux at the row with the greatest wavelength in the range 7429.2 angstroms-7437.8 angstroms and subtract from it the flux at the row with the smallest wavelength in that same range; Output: -1.00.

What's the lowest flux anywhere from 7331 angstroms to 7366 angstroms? 33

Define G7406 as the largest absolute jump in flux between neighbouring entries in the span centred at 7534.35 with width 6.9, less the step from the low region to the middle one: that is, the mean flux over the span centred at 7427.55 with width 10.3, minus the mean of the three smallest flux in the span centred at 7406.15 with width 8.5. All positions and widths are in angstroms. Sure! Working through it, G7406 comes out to 0.68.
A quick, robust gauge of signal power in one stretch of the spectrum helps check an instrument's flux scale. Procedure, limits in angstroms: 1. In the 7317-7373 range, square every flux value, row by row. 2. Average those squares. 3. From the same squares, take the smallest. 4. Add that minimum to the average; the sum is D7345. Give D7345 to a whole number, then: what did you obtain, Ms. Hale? 2270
